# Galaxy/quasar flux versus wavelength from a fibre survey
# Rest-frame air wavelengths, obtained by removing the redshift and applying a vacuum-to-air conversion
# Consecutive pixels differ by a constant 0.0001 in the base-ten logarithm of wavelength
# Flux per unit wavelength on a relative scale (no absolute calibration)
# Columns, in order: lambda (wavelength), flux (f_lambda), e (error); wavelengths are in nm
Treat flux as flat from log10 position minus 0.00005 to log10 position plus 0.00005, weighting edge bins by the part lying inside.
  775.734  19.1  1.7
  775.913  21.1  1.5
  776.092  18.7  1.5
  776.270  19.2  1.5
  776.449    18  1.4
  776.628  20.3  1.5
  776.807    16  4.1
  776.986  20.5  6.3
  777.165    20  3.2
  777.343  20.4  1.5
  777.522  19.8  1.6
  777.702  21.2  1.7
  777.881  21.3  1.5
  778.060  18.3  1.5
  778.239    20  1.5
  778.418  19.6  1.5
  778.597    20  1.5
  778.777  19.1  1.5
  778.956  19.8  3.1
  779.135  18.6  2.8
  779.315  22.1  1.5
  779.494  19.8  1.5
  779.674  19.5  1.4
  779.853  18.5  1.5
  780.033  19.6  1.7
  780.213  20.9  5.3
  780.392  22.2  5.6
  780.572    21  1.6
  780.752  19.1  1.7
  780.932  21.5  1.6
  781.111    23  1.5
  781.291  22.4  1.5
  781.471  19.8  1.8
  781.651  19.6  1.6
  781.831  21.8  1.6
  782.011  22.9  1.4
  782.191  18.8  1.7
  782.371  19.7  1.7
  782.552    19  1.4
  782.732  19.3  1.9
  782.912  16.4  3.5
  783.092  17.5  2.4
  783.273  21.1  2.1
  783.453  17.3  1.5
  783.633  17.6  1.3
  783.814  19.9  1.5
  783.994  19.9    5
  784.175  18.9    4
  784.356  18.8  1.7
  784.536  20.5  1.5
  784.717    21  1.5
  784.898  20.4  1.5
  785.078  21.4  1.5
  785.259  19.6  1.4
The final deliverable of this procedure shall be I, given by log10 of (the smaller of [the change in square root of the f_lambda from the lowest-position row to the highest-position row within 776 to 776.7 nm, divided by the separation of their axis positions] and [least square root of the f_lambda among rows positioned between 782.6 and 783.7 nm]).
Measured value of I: -0.47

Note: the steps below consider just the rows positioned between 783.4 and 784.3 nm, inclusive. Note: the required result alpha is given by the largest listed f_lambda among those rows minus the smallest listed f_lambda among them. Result 2.6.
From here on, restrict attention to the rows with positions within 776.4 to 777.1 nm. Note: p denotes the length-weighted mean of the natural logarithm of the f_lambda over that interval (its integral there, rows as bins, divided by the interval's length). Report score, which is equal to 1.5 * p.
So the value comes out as 4.39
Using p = 2.926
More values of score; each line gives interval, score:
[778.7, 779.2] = 4.44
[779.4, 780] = 4.44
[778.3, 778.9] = 4.46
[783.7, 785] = 4.48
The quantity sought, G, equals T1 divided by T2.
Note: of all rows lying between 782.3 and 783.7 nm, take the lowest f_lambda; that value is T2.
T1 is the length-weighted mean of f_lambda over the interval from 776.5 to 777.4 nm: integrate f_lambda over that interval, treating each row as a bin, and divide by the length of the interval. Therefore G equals 1.18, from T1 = 19.4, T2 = 16.4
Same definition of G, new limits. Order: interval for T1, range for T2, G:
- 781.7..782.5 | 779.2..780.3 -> 1.12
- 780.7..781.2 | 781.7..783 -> 1.30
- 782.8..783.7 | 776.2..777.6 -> 1.13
